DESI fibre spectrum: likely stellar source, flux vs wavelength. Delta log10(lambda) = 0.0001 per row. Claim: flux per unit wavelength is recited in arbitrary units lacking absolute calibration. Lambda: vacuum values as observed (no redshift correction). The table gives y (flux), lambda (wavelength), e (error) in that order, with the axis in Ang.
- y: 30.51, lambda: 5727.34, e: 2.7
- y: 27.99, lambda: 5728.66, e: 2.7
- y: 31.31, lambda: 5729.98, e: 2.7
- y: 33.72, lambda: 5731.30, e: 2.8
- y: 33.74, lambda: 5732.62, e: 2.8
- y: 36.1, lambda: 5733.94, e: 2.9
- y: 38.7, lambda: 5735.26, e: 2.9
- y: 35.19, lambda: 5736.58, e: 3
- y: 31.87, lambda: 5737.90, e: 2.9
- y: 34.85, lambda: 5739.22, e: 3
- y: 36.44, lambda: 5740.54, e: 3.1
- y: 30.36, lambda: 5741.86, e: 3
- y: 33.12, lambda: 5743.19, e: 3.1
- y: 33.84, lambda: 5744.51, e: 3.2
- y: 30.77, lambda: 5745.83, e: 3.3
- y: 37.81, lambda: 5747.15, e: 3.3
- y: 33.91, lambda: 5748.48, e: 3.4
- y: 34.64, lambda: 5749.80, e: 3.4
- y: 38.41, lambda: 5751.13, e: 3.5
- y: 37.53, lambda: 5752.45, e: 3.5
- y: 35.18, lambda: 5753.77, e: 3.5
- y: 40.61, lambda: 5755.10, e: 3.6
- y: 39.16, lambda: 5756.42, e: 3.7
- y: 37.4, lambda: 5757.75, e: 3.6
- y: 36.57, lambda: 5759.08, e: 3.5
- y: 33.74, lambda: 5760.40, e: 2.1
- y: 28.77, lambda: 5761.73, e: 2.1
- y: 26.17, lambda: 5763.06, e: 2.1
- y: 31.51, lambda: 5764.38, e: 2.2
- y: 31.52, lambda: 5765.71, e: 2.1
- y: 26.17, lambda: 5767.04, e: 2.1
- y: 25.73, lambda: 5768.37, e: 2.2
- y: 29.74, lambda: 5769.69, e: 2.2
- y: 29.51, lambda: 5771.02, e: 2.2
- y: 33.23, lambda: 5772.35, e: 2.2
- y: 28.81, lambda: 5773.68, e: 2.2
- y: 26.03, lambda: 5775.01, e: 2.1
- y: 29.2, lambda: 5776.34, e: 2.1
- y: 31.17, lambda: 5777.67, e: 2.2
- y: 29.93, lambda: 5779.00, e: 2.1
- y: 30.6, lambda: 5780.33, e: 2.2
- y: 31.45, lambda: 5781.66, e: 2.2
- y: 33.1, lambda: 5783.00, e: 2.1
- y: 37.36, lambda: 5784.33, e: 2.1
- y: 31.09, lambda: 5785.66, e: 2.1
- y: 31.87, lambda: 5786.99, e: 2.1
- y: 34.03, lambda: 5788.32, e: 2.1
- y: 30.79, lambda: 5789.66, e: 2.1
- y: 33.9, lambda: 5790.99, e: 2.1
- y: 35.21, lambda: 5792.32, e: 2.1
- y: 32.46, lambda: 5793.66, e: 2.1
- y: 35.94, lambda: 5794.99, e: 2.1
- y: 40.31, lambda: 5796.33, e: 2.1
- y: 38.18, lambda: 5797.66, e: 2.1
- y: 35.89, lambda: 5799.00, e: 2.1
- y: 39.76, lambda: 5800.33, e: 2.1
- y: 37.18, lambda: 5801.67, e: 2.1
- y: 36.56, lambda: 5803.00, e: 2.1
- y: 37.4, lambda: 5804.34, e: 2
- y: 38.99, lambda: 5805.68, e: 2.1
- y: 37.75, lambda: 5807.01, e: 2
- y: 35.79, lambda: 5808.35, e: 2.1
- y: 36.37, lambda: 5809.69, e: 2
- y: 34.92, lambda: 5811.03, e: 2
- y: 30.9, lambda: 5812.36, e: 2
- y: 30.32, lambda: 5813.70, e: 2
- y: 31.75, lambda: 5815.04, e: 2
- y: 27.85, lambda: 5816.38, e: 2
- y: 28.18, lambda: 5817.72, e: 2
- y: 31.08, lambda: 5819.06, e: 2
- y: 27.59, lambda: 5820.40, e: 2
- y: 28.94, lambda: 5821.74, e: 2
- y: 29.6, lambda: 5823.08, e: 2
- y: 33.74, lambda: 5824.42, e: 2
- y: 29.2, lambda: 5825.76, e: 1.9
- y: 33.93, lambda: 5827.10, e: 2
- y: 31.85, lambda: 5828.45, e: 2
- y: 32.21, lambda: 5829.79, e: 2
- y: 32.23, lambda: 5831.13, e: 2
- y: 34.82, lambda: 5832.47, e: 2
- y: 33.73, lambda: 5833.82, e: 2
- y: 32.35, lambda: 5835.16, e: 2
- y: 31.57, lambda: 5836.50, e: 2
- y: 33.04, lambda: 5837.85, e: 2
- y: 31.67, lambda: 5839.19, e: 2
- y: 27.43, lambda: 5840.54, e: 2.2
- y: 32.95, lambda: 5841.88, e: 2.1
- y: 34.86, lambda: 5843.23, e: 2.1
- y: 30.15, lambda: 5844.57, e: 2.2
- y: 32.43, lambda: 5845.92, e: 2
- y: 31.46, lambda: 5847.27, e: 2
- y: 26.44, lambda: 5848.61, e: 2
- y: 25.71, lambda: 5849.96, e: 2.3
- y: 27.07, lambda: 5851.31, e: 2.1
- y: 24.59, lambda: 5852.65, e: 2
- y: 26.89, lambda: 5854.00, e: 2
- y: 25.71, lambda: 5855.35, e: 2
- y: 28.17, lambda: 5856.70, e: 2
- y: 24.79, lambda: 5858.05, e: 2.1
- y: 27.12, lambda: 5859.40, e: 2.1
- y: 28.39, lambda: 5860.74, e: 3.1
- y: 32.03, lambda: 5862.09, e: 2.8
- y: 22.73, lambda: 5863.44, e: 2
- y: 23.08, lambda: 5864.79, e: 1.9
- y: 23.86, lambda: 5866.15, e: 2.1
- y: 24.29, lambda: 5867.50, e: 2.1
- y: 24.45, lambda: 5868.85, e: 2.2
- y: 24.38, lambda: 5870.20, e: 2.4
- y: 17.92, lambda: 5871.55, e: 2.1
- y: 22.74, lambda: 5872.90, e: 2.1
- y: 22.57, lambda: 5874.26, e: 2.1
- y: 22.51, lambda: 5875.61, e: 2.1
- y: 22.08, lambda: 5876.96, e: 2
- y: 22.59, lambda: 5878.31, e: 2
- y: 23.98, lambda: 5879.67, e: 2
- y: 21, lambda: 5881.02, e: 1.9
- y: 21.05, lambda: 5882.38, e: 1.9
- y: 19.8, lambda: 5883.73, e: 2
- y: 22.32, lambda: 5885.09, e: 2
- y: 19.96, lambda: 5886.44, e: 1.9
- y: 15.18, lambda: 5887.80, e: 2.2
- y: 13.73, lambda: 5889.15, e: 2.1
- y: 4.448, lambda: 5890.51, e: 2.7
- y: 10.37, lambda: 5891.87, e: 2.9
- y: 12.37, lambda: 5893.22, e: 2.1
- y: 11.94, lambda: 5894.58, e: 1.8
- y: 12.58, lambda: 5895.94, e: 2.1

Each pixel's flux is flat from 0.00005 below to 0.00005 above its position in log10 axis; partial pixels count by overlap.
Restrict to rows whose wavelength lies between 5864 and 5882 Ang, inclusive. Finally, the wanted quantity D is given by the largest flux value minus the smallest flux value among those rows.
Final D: 6.5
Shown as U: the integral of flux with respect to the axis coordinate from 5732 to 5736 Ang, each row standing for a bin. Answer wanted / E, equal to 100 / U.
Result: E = 0.7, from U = 145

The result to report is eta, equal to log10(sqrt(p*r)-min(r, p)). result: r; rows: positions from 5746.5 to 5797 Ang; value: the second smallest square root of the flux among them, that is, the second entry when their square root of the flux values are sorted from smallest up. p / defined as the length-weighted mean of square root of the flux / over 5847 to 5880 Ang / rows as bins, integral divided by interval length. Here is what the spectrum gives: -1.2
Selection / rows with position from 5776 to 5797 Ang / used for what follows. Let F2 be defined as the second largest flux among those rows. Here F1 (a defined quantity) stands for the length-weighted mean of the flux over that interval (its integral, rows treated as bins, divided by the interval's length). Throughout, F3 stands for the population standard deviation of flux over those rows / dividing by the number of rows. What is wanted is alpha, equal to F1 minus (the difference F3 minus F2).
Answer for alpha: 67.6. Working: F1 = 33.1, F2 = 37.36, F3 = 2.89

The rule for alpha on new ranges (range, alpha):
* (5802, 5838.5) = 67.4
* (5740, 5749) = 67.6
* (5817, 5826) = 58.9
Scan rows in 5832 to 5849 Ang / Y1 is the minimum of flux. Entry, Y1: 26.44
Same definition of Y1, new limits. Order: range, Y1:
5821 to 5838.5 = 28.94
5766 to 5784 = 25.73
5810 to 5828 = 27.59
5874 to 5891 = 4.448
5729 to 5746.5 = 30.36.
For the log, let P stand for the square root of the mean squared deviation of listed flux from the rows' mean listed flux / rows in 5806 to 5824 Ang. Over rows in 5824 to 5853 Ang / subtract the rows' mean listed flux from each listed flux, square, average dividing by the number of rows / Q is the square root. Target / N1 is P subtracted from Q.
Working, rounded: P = 3.33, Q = 3.0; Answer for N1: -0.4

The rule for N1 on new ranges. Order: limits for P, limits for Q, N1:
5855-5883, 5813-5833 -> -0.7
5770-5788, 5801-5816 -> 0.2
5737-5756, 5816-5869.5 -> 0.6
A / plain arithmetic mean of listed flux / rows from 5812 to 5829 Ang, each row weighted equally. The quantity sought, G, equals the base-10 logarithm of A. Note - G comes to 1.48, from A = 30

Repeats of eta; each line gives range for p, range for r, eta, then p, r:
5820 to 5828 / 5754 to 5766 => -1.1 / 5.5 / 5.36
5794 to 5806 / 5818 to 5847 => -0.4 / 6.1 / 5.25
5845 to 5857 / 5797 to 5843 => -2.8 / 5.2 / 5.25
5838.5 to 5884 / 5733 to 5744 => -0.6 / 5.1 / 5.65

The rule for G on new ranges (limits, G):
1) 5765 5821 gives 1.52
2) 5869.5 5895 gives 1.27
